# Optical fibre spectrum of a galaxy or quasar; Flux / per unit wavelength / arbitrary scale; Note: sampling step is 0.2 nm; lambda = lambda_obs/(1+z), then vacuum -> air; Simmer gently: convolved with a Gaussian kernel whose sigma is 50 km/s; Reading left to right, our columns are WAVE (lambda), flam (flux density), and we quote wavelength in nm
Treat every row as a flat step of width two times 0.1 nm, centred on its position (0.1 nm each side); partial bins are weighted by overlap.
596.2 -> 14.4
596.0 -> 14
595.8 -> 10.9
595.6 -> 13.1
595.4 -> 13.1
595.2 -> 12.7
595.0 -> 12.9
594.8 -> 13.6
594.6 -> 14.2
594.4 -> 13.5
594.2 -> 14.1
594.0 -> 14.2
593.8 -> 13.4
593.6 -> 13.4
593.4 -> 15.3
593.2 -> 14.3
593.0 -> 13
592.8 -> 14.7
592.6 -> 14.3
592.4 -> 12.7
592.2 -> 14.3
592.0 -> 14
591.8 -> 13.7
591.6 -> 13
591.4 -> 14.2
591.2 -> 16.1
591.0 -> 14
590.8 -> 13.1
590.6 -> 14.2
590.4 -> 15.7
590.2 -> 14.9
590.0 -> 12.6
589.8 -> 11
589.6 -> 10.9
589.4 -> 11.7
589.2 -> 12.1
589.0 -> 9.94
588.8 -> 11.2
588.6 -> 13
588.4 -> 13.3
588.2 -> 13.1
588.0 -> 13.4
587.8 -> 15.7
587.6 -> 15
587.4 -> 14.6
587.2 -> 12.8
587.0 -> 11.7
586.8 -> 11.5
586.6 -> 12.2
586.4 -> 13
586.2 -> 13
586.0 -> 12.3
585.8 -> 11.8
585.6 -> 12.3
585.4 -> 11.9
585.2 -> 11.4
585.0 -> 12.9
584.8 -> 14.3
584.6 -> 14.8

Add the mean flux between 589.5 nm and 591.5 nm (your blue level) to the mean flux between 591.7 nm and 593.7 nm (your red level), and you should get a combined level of 27.6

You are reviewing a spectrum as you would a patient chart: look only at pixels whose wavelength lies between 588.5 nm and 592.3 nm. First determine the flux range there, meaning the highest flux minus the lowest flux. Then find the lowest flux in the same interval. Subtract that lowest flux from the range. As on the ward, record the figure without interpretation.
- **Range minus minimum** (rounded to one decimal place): -3.8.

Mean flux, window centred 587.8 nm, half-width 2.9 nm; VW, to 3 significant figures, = 12.7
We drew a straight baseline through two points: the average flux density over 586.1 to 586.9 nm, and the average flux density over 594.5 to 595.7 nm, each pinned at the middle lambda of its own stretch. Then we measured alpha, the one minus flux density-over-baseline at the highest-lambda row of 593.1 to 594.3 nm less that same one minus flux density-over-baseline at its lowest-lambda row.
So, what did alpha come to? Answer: 0.02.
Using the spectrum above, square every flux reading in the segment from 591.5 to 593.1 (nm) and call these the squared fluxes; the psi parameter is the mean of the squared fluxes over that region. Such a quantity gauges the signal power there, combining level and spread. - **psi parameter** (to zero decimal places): 189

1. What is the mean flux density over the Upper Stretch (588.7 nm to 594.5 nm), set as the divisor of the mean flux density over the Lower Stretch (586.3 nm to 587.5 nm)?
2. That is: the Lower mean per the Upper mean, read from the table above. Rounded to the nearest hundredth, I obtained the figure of 0.94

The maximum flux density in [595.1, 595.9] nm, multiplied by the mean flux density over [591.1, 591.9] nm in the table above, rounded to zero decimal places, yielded 187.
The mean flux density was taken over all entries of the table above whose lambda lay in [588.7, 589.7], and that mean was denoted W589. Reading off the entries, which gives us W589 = 11.2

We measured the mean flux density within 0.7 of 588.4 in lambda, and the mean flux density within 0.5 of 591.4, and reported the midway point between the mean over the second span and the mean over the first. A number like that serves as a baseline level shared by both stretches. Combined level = 13.5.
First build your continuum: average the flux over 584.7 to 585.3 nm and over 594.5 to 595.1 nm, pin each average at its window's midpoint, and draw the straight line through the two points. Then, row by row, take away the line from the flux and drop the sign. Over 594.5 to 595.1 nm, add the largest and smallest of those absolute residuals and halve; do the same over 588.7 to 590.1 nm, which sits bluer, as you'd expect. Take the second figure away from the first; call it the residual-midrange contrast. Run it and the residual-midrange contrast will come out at -1.6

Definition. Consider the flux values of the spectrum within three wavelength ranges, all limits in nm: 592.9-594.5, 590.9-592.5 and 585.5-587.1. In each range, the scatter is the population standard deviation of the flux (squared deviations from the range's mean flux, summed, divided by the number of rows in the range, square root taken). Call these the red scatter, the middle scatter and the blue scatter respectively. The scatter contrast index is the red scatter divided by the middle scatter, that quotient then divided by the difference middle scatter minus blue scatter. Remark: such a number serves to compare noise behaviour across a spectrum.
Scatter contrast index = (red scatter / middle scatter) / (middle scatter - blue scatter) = 1.6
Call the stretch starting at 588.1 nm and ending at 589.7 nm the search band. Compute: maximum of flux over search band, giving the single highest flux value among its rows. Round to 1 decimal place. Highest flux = 13.3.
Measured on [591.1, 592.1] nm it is 16.1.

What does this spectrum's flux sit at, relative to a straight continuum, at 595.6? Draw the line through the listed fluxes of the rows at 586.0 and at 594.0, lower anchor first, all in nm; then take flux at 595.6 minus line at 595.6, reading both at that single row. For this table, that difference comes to -1.48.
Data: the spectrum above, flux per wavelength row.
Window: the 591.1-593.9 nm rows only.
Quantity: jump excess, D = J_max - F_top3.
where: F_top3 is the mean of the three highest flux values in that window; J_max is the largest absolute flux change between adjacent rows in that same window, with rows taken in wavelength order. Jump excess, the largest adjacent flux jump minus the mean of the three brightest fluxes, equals -13.5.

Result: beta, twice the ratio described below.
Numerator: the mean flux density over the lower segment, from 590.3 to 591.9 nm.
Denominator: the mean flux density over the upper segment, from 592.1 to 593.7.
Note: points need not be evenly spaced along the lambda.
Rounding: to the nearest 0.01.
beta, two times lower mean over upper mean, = 2.04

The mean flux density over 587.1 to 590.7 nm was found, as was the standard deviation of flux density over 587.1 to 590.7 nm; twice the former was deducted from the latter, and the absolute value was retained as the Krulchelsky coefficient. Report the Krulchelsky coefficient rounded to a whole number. 24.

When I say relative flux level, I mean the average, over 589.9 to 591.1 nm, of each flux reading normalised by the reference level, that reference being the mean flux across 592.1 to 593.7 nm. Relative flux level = 1.01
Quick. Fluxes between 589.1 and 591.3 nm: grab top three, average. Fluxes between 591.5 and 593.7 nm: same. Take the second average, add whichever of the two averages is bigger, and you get 30.3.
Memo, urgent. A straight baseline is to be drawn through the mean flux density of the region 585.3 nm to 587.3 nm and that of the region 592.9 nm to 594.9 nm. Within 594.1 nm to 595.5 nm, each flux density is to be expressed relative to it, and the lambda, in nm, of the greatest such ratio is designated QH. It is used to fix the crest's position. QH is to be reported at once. 594.6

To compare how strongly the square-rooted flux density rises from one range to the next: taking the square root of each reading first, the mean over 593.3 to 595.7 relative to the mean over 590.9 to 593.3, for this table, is 0.99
